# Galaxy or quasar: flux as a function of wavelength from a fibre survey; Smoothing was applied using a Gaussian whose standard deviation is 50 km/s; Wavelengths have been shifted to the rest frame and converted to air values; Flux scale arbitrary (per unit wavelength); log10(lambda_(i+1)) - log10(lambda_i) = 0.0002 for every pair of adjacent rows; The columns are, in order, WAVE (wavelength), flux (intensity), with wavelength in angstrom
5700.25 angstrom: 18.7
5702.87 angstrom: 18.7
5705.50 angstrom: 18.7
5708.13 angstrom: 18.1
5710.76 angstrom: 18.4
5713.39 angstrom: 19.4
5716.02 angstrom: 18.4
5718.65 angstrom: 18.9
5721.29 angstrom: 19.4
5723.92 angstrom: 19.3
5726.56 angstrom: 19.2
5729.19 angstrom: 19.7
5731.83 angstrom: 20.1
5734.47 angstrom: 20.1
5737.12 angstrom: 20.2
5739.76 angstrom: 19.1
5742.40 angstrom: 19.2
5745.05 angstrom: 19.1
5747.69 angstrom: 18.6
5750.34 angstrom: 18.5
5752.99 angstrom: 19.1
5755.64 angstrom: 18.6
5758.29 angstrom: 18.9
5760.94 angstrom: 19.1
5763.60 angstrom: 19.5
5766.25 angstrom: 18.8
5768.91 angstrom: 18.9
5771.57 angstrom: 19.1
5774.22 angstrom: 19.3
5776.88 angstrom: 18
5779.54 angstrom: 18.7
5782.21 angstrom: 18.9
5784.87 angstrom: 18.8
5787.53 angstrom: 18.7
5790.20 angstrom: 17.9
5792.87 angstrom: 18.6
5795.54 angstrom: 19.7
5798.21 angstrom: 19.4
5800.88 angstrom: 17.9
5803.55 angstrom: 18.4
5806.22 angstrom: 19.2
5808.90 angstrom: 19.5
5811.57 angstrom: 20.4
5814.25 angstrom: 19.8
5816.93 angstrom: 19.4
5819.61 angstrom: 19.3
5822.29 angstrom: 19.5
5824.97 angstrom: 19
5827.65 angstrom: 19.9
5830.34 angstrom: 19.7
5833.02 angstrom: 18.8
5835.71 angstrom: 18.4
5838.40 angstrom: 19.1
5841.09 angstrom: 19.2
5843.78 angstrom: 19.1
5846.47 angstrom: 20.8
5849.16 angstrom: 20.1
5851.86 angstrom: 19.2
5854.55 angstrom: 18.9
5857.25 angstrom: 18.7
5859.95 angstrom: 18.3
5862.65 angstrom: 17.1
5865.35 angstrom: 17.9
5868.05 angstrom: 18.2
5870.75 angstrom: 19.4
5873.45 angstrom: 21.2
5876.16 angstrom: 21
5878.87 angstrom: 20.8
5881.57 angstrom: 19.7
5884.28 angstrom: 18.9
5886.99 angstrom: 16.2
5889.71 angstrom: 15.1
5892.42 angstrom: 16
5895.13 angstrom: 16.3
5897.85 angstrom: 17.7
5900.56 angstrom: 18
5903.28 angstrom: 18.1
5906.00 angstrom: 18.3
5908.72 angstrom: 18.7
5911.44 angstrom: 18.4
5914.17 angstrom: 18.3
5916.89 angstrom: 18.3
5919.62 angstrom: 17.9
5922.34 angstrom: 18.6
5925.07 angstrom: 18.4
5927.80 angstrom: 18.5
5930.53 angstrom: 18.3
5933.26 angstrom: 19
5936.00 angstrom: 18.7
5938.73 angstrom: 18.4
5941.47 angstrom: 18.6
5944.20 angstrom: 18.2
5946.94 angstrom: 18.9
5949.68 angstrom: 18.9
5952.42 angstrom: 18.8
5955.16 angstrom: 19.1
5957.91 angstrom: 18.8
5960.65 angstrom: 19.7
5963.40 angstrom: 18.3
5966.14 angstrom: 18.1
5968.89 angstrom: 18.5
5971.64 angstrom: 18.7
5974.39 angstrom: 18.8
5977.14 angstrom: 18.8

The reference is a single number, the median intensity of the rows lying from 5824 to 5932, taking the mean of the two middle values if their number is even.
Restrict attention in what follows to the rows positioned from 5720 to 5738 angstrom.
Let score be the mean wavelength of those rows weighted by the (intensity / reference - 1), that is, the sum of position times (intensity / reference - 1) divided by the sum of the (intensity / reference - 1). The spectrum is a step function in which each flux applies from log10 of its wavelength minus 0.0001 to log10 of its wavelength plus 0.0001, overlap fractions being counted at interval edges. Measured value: 5730.8 angstrom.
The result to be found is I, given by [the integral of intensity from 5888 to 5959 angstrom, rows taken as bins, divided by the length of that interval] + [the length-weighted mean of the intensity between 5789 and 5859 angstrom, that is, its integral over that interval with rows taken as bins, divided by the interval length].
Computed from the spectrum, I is 37.4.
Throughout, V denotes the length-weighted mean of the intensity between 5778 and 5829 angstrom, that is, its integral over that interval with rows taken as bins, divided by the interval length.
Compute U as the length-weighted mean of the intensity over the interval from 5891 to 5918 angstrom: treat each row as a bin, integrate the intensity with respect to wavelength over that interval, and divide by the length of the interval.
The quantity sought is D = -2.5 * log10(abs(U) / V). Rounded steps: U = 17.8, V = 19.1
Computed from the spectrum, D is 0.076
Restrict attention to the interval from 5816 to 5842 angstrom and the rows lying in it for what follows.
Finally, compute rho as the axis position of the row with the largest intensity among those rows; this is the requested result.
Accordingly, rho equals 5827.65 angstrom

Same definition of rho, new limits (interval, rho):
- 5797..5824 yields 5811.57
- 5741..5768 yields 5763.60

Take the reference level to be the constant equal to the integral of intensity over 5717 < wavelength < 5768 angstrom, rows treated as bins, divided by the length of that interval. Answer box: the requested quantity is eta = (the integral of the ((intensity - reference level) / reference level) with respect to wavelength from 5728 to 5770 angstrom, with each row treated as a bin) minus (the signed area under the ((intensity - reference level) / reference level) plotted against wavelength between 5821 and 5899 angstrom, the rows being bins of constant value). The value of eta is 1.8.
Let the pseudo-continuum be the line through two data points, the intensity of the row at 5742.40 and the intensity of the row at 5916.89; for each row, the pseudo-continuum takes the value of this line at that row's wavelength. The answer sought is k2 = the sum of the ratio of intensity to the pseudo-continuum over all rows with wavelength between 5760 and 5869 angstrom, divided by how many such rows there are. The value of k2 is 1.01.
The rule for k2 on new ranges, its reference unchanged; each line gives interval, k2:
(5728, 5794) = 1.00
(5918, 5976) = 1.03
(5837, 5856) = 1.04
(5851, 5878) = 1.02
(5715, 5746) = 1.01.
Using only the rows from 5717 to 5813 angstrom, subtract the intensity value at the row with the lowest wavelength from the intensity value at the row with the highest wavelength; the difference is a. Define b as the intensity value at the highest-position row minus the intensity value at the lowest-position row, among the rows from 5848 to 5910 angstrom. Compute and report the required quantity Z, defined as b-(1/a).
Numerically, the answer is -2.1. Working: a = 1.5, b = -1.4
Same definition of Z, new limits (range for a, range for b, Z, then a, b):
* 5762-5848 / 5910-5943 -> -0.6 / 1.3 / 0.2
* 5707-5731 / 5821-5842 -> -0.9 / 1.6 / -0.3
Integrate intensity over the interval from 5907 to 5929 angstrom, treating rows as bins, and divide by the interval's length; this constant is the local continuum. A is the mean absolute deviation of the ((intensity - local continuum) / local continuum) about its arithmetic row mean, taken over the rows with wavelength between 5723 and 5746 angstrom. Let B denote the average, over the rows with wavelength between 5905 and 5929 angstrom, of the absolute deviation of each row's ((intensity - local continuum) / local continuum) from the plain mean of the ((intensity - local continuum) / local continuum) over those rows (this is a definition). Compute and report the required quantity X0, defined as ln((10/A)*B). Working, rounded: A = 0.023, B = 0.009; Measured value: 1.3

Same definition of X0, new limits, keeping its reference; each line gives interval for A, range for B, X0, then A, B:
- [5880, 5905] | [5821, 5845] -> 1.0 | 0.069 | 0.019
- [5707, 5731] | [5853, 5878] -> 3.1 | 0.026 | 0.057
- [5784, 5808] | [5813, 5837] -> 2.1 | 0.026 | 0.021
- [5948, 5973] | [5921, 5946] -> 1.7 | 0.018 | 0.010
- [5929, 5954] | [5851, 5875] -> 3.5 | 0.013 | 0.044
